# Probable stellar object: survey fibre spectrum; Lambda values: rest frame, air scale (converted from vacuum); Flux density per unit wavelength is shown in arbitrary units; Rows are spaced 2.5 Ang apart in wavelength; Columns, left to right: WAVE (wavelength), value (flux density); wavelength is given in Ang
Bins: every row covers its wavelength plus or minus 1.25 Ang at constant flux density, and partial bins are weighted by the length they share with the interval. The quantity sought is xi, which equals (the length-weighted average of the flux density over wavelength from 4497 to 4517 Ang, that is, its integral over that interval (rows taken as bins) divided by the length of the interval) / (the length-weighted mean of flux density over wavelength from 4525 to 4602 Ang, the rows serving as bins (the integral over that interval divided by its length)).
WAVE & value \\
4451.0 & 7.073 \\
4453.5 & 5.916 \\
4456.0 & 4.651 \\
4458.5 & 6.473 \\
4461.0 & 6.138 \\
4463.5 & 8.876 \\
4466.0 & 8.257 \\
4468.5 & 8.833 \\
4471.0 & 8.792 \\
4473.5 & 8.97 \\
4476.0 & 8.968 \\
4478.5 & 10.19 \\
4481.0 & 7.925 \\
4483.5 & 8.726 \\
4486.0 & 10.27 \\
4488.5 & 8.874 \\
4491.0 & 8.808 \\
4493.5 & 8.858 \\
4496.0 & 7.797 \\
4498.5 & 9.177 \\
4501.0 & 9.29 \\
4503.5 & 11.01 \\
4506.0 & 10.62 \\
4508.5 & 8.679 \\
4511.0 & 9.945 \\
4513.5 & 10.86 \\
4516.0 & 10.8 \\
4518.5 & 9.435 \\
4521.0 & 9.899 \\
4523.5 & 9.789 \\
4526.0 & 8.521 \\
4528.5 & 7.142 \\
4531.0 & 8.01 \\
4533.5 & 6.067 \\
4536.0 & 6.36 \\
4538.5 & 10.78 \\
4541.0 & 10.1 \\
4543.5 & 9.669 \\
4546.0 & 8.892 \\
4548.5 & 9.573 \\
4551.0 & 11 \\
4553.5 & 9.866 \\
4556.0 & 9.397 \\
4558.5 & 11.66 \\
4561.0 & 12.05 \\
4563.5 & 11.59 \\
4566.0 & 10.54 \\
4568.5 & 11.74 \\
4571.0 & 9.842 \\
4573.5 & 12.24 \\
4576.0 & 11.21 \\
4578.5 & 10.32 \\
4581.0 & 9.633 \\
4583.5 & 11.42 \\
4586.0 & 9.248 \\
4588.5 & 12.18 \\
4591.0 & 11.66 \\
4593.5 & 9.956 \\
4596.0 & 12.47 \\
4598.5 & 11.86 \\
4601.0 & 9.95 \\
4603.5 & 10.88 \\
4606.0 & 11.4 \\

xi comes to 0.98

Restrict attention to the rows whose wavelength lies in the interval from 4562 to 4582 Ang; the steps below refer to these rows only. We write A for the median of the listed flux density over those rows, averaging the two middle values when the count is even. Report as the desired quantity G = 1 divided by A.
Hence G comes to 0.092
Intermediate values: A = 10.9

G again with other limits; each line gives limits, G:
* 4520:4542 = 0.117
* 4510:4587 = 0.101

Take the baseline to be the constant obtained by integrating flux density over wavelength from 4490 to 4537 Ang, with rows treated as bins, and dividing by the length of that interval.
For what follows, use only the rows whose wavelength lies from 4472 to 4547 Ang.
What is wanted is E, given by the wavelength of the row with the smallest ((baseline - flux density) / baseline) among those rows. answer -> 4503.5 Ang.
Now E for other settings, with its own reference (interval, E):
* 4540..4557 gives 4551.0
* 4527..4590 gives 4573.5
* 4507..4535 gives 4513.5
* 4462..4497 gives 4486.0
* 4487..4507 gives 4503.5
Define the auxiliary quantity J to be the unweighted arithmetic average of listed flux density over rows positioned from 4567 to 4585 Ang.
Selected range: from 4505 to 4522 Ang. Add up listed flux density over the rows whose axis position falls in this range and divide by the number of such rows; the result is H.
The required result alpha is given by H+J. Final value 20.9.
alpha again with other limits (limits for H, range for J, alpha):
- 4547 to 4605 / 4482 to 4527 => 20.4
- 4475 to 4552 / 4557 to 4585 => 20.3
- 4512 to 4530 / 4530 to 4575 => 19.5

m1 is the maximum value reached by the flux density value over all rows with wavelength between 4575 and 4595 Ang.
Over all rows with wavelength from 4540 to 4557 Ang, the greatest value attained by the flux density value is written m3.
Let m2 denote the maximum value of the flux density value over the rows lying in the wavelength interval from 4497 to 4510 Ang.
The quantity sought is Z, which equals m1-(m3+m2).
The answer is -9.8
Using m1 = 12.18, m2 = 11.01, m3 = 11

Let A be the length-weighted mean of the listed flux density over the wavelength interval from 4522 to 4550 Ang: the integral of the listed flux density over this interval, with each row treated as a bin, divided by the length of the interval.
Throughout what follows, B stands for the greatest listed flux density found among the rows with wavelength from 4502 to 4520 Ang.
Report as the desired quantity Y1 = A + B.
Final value 19.7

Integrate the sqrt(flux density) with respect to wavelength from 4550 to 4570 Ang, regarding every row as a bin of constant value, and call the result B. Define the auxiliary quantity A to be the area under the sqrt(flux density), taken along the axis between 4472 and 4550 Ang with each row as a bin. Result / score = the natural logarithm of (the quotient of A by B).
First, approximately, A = 236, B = 66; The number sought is 1.3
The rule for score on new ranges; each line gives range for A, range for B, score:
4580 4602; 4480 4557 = -1.2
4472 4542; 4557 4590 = 0.7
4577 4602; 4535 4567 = -0.2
